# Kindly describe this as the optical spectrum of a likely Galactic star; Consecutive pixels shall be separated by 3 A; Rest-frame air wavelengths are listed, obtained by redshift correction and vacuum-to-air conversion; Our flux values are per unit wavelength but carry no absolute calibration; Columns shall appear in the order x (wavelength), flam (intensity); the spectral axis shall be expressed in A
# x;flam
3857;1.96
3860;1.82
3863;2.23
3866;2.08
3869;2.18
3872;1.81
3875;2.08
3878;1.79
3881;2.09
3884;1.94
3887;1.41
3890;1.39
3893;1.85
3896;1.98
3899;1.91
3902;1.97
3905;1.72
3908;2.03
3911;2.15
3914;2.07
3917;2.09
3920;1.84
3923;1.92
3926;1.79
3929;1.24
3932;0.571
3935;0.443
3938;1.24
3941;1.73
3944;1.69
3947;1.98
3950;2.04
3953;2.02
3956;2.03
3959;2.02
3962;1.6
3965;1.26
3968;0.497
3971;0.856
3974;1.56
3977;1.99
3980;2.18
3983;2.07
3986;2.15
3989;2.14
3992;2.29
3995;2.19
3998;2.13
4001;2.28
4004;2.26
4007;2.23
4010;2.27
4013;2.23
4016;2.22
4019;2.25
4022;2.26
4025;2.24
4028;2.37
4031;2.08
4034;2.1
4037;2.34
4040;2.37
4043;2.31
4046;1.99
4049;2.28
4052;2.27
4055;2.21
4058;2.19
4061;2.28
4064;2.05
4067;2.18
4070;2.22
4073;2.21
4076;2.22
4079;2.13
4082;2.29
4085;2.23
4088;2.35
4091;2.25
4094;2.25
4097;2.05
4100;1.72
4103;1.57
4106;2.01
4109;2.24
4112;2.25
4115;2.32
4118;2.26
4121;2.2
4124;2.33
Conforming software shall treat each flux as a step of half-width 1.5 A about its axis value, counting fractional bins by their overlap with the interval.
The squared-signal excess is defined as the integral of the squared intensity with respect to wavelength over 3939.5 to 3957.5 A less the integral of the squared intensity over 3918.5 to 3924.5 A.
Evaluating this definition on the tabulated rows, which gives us 45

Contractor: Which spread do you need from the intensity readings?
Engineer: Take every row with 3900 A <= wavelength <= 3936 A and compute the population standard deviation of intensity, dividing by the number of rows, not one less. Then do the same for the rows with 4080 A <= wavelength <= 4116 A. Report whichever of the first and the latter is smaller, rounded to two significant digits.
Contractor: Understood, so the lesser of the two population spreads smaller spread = 0.24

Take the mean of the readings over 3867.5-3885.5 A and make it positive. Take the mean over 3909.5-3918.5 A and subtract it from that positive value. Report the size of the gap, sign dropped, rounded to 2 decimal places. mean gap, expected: 0.12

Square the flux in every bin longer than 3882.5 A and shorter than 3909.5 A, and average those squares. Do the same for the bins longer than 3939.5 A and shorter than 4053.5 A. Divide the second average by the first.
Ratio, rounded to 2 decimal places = 1.29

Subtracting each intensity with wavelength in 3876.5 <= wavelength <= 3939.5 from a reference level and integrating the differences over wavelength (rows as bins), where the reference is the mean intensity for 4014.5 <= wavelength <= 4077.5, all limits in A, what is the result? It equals 34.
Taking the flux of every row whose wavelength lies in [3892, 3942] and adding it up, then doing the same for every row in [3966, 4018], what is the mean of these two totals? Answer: 31.0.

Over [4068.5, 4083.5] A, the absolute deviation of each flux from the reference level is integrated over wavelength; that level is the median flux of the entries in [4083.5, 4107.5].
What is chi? 1.2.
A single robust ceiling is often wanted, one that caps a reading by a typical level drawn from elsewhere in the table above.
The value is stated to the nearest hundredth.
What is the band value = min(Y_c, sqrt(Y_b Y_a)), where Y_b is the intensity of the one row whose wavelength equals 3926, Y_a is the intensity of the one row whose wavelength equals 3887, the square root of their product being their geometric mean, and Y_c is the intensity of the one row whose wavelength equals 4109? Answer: 1.59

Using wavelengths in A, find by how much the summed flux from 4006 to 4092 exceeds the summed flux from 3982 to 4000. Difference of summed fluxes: 52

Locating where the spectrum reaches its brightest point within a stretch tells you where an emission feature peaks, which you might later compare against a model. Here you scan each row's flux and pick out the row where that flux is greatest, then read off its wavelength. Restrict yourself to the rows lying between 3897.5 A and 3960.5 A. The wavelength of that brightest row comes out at 3911 A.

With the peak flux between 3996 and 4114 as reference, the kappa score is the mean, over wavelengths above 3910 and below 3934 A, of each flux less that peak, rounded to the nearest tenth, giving -0.7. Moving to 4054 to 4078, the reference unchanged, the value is -0.2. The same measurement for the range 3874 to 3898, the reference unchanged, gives -0.6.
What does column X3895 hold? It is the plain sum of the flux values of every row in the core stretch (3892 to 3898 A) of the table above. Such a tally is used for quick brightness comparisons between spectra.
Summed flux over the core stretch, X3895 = 3.8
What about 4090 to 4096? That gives 4.5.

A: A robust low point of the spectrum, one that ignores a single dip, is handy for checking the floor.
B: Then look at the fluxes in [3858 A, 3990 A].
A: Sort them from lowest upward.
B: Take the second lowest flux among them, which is 0.497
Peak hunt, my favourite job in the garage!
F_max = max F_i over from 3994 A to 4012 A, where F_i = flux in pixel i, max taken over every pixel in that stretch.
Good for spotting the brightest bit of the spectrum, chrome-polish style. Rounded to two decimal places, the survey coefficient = 2.28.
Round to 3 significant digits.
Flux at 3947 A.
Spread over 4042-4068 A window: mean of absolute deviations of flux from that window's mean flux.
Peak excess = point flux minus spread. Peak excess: 1.90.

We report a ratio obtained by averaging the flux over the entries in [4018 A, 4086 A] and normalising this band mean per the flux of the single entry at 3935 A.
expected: 5.0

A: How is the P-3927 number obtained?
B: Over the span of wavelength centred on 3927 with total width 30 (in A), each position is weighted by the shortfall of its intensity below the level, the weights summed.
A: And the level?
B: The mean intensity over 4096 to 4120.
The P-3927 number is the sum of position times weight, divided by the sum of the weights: 3933.0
